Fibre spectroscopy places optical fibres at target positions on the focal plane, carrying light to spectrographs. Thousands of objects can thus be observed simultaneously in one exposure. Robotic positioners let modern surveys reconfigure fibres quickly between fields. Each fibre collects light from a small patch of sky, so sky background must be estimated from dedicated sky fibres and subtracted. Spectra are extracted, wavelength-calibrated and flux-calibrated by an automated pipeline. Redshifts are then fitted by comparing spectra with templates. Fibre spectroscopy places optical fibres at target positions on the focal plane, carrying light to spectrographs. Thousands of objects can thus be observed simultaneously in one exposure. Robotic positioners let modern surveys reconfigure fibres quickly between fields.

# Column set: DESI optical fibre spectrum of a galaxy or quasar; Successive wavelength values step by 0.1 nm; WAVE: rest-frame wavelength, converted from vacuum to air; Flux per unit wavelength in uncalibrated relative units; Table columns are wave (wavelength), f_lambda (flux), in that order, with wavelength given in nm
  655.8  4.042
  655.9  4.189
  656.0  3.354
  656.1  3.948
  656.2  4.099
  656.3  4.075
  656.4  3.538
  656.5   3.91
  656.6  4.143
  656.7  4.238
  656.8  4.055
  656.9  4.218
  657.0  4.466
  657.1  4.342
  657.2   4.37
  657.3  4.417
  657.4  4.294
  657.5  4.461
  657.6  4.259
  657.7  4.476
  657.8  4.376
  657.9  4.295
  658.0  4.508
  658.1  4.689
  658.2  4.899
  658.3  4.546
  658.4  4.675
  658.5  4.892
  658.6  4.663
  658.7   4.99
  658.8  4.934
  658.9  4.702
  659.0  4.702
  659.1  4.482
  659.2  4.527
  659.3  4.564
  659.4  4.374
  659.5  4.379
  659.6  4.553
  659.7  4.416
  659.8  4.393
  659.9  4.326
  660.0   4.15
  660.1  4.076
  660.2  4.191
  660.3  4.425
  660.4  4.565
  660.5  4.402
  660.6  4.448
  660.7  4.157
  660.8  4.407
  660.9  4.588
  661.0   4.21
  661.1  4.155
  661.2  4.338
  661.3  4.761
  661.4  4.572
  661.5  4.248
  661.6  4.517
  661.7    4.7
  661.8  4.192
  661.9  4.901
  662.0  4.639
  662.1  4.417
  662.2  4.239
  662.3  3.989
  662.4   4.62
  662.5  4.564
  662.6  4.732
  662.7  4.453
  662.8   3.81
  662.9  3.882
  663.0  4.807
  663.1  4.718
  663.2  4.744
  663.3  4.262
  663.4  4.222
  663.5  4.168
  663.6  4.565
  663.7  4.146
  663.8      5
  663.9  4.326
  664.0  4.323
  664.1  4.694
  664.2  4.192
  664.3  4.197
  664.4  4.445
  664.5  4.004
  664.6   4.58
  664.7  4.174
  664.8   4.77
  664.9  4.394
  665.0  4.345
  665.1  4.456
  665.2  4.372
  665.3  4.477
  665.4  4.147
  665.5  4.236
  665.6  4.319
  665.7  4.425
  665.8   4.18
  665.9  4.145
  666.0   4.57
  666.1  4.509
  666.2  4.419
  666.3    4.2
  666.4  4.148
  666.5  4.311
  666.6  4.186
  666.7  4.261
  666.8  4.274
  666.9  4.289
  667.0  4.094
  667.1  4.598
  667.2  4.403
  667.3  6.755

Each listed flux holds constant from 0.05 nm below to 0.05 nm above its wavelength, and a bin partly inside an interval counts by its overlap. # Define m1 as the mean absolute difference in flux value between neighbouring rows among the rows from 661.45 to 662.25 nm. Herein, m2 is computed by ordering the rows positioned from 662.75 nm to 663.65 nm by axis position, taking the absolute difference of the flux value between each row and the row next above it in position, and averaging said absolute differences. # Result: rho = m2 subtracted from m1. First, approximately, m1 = 0.33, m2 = 0.26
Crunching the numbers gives 0.07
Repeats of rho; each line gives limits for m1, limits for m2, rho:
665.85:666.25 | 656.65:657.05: -0.01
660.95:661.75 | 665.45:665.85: 0.09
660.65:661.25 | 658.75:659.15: 0.06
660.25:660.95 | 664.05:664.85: -0.22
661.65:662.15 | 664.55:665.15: 0.12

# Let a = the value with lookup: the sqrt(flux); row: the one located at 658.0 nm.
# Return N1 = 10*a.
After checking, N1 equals 21.2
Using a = 2.123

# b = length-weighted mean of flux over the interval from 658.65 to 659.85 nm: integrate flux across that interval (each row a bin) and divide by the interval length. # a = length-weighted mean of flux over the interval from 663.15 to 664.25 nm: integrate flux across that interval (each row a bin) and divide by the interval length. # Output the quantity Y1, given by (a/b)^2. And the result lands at 0.93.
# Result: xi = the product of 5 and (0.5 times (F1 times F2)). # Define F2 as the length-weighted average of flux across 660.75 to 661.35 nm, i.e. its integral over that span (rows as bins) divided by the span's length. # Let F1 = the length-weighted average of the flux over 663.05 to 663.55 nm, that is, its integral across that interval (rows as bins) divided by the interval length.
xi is 48.8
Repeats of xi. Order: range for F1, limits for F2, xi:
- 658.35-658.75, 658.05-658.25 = 57.6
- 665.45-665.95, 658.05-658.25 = 51.1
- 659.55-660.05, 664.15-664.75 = 46.6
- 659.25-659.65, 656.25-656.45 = 42.5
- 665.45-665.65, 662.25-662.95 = 45.9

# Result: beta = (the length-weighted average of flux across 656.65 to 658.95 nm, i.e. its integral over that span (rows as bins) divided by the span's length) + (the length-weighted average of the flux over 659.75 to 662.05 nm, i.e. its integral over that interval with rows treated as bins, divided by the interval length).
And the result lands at 8.92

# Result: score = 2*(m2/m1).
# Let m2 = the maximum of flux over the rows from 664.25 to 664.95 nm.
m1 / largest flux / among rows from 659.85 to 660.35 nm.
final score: 2.16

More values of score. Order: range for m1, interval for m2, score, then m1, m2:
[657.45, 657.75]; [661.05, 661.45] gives 2.13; 4.476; 4.761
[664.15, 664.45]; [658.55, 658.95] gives 2.25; 4.445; 4.99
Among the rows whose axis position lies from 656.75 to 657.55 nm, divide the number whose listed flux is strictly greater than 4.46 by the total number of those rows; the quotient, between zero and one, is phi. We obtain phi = 0.25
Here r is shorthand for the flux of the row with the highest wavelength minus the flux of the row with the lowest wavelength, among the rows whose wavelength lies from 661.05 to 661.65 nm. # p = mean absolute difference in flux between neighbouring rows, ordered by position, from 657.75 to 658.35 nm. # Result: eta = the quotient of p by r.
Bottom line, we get 0.6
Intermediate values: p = 0.21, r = 0.4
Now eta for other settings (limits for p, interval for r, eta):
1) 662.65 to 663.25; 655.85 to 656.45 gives -0.5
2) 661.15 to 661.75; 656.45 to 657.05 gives 0.5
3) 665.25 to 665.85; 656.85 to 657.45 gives 2.2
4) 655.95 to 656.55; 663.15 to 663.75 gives -0.6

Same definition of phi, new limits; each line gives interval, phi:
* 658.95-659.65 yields 0.71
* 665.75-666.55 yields 0.25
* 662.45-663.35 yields 0.56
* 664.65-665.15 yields 0.20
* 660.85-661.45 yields 0.50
